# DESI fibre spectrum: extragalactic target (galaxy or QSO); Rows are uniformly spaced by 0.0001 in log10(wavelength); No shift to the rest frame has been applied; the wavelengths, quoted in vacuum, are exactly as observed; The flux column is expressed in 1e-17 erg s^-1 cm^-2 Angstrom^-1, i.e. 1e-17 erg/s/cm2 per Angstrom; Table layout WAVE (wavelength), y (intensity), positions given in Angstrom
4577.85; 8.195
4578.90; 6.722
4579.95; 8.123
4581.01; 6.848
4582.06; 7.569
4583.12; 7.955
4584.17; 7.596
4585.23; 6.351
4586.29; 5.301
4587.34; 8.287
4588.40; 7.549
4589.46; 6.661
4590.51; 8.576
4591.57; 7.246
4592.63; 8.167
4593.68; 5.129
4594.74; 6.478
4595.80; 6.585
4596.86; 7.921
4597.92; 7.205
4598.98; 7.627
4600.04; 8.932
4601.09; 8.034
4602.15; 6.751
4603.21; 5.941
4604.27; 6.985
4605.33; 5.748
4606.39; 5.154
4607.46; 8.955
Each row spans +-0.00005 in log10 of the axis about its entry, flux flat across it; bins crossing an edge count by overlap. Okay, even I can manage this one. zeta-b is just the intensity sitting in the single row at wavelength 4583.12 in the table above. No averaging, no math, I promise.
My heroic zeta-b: 7.955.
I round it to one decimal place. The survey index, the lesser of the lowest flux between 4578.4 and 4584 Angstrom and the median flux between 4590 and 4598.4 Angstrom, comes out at 6.7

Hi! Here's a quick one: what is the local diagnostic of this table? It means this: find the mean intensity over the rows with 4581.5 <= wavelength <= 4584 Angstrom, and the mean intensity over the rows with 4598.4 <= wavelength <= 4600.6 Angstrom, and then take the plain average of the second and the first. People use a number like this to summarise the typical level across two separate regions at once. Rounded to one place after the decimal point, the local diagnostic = 8.0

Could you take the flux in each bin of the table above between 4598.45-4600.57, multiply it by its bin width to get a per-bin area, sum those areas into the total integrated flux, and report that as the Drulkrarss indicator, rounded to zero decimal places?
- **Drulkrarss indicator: 18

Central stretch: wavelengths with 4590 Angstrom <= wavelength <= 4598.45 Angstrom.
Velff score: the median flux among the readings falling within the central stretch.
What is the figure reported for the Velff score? 7.23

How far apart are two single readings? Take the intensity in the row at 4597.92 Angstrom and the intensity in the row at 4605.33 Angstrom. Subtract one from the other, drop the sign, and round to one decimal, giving 1.5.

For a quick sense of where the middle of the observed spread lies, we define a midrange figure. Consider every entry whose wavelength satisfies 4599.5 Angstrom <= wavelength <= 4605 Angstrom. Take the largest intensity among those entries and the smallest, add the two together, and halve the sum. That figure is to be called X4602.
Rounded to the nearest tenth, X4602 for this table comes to 7.4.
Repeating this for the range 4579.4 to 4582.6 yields 7.5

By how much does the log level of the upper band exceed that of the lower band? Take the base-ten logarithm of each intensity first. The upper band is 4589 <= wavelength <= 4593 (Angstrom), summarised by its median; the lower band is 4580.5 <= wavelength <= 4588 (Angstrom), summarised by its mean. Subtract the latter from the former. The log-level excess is 0.037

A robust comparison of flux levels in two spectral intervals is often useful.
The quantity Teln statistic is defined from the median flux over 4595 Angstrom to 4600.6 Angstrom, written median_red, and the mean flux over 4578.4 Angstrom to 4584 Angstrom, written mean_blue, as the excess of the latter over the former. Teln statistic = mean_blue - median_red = -0.2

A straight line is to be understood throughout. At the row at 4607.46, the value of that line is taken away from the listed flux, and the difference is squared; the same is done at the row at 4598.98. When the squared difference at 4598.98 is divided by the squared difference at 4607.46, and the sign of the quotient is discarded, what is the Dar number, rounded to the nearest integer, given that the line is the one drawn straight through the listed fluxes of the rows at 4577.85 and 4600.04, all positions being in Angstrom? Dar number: 32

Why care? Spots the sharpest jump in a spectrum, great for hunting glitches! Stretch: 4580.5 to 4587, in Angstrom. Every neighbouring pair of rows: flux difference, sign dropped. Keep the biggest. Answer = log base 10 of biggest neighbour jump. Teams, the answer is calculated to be 0.10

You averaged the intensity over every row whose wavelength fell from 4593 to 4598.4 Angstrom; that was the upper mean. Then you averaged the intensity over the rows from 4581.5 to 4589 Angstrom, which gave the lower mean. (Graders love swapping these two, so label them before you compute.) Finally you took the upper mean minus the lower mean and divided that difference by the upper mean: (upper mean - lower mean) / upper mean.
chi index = -0.08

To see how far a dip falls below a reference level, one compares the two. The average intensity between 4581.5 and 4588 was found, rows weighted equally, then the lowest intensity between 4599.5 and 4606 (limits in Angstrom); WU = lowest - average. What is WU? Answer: -1.4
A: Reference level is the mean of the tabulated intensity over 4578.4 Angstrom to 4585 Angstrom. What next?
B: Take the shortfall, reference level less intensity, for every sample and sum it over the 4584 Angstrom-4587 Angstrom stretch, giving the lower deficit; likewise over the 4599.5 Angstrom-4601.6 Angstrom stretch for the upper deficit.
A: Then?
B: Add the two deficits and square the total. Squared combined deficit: 1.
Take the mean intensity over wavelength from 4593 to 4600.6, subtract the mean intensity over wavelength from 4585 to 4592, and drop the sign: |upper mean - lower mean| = 0.01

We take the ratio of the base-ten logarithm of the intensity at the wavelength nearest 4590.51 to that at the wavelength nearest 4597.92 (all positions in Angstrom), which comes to 1.09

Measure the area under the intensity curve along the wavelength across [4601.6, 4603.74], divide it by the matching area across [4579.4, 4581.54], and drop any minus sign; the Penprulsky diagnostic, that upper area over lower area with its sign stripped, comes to 0.85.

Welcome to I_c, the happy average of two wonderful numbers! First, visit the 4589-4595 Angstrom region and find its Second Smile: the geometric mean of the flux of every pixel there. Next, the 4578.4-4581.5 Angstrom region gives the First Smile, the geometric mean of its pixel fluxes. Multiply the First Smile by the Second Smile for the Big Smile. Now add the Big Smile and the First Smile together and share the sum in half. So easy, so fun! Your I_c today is 28.6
